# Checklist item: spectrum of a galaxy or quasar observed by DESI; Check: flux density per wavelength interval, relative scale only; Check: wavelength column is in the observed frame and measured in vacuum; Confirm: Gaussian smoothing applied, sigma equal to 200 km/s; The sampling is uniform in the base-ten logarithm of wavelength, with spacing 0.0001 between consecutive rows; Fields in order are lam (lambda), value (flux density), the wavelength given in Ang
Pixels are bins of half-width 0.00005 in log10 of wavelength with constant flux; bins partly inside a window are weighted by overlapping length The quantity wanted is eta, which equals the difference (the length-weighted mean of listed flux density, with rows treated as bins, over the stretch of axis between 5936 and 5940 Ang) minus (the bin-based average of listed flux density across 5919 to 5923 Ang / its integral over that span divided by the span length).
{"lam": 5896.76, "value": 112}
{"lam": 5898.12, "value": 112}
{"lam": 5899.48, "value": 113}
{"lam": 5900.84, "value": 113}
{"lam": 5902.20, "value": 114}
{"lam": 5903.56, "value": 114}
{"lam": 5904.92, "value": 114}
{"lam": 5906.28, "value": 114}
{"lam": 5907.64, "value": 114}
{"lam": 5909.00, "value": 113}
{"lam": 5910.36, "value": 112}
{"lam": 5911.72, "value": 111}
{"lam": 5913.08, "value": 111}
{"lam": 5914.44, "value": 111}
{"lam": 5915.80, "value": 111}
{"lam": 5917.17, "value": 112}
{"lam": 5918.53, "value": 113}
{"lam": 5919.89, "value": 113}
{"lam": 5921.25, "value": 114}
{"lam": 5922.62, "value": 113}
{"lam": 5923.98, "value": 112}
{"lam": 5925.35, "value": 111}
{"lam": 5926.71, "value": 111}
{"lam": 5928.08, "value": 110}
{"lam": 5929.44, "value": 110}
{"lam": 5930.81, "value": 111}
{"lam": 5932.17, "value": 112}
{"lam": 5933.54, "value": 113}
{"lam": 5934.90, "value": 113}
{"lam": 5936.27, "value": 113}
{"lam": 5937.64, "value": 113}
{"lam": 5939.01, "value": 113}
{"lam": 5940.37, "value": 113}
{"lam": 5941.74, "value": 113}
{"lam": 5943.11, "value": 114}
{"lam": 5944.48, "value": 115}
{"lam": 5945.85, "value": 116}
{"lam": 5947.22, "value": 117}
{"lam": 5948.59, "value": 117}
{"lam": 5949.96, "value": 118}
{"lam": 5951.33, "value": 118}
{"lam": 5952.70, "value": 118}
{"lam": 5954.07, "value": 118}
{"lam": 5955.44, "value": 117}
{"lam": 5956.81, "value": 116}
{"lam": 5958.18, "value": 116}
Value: 0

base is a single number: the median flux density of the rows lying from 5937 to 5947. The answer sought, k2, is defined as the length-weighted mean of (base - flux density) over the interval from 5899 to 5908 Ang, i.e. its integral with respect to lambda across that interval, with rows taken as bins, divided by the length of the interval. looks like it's -0.7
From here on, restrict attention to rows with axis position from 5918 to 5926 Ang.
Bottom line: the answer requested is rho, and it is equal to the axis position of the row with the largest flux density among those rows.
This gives 5921.25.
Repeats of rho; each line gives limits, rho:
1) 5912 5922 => 5921.25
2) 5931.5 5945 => 5944.48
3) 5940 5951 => 5949.96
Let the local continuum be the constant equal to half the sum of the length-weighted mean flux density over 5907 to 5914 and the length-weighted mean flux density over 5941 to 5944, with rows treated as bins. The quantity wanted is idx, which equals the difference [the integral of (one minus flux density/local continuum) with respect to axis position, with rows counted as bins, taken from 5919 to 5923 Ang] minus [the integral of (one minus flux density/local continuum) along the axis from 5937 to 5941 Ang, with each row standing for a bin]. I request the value -0.01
